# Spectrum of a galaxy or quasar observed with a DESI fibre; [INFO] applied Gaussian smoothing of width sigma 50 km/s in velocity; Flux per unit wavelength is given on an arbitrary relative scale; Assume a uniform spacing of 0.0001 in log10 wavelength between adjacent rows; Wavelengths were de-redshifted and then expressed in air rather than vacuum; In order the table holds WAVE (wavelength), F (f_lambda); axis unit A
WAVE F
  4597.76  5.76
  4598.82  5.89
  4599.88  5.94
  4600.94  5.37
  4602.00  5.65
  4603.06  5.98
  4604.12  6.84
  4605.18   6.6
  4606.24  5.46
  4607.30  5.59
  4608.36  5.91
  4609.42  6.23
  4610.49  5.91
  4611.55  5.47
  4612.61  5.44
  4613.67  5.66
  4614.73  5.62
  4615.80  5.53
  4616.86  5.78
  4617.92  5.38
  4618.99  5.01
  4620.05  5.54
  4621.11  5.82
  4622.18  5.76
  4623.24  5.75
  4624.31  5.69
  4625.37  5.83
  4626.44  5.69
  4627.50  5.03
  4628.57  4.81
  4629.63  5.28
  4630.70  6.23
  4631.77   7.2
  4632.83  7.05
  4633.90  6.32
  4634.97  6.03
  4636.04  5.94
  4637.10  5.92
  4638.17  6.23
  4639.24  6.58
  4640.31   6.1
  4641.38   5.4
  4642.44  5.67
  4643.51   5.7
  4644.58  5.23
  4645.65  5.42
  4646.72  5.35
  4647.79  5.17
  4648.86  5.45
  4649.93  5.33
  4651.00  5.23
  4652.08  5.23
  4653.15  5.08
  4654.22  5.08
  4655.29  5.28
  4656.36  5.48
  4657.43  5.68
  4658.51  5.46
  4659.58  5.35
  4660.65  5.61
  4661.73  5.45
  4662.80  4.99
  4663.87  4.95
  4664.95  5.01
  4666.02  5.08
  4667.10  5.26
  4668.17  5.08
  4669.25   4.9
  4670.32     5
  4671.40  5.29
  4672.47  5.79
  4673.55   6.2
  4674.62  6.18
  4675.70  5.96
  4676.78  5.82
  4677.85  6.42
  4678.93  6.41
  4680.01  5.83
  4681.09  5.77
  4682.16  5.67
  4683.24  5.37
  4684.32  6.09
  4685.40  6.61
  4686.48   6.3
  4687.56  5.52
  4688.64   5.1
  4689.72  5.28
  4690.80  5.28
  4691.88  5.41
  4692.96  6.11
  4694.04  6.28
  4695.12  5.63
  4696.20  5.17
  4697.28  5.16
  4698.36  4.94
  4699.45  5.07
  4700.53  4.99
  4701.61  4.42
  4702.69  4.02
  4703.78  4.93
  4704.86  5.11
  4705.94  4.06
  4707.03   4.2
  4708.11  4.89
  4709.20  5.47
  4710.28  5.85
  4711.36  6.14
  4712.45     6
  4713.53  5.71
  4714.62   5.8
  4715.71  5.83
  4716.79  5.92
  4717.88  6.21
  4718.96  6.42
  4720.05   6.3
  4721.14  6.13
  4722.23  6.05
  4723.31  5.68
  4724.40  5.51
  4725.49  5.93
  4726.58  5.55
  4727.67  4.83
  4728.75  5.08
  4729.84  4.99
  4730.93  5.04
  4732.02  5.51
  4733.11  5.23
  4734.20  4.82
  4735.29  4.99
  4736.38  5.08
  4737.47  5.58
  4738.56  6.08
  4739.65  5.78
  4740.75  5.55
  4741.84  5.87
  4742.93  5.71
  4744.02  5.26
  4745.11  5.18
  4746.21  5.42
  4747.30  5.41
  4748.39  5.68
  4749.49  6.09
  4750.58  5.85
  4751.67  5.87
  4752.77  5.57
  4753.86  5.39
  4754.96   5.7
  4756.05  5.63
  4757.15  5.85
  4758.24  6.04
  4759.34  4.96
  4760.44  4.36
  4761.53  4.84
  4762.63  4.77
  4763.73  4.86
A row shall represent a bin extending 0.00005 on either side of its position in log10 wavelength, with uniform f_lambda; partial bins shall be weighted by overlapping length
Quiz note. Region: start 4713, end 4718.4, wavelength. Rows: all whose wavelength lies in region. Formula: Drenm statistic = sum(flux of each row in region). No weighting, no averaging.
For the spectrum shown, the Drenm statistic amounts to 29.5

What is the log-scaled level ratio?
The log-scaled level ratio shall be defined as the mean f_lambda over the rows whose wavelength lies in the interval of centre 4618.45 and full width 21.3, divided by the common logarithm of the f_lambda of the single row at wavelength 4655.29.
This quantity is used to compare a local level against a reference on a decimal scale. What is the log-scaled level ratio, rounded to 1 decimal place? 7.7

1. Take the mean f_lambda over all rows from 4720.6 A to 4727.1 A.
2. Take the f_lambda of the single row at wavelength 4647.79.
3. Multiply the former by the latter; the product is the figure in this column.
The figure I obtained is 30.0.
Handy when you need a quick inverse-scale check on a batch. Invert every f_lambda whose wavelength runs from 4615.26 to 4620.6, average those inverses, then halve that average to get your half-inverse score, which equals 0.0920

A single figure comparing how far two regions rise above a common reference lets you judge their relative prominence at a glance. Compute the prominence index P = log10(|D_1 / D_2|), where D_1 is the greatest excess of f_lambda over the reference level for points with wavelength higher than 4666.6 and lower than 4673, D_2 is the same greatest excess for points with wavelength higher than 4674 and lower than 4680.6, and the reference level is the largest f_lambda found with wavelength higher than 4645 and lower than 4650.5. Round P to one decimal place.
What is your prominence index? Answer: -0.5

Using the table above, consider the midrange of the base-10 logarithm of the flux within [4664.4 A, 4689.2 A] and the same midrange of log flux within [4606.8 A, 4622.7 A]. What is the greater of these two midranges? 0.755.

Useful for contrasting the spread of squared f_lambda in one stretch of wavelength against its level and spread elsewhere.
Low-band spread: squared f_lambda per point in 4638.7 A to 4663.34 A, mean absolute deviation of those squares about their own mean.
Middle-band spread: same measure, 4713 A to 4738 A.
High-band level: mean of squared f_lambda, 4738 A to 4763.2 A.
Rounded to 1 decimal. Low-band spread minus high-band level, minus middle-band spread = -32.5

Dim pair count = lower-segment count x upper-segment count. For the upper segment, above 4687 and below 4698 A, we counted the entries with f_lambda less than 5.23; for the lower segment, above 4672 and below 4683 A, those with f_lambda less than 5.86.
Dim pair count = 15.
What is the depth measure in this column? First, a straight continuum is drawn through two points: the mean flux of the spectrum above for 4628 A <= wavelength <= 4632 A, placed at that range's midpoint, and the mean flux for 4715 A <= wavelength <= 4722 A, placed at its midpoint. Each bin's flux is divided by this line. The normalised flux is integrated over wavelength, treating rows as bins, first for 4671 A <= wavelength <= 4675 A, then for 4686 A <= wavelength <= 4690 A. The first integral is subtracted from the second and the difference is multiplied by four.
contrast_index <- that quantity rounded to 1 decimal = -1.0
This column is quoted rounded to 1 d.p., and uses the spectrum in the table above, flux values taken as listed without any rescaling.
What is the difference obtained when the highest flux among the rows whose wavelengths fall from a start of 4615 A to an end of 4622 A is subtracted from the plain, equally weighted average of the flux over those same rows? -0.3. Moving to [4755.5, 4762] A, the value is -0.8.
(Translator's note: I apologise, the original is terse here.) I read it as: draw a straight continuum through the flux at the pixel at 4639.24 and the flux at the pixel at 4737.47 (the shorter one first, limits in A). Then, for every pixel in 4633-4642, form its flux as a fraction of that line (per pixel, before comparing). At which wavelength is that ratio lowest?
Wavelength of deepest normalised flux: 4641.38 A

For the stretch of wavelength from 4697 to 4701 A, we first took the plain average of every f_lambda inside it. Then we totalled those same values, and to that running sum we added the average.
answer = 25.2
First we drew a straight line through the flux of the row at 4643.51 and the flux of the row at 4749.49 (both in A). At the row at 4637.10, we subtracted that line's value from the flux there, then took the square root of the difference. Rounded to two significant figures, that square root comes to 0.49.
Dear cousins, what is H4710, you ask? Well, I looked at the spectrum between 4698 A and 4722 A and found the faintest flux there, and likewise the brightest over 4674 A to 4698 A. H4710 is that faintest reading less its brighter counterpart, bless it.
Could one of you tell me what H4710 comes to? -2.59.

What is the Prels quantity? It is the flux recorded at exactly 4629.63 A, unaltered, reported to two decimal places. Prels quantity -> 5.28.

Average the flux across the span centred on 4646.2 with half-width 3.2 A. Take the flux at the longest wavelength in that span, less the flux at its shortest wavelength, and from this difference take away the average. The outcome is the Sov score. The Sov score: -5.64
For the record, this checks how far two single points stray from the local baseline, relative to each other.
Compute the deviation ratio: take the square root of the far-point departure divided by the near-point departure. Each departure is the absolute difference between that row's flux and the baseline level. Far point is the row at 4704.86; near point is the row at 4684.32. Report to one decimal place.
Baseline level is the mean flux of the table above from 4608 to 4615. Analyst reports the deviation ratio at 1.4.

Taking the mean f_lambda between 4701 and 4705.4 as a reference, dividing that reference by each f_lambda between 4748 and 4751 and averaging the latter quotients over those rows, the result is 0.787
